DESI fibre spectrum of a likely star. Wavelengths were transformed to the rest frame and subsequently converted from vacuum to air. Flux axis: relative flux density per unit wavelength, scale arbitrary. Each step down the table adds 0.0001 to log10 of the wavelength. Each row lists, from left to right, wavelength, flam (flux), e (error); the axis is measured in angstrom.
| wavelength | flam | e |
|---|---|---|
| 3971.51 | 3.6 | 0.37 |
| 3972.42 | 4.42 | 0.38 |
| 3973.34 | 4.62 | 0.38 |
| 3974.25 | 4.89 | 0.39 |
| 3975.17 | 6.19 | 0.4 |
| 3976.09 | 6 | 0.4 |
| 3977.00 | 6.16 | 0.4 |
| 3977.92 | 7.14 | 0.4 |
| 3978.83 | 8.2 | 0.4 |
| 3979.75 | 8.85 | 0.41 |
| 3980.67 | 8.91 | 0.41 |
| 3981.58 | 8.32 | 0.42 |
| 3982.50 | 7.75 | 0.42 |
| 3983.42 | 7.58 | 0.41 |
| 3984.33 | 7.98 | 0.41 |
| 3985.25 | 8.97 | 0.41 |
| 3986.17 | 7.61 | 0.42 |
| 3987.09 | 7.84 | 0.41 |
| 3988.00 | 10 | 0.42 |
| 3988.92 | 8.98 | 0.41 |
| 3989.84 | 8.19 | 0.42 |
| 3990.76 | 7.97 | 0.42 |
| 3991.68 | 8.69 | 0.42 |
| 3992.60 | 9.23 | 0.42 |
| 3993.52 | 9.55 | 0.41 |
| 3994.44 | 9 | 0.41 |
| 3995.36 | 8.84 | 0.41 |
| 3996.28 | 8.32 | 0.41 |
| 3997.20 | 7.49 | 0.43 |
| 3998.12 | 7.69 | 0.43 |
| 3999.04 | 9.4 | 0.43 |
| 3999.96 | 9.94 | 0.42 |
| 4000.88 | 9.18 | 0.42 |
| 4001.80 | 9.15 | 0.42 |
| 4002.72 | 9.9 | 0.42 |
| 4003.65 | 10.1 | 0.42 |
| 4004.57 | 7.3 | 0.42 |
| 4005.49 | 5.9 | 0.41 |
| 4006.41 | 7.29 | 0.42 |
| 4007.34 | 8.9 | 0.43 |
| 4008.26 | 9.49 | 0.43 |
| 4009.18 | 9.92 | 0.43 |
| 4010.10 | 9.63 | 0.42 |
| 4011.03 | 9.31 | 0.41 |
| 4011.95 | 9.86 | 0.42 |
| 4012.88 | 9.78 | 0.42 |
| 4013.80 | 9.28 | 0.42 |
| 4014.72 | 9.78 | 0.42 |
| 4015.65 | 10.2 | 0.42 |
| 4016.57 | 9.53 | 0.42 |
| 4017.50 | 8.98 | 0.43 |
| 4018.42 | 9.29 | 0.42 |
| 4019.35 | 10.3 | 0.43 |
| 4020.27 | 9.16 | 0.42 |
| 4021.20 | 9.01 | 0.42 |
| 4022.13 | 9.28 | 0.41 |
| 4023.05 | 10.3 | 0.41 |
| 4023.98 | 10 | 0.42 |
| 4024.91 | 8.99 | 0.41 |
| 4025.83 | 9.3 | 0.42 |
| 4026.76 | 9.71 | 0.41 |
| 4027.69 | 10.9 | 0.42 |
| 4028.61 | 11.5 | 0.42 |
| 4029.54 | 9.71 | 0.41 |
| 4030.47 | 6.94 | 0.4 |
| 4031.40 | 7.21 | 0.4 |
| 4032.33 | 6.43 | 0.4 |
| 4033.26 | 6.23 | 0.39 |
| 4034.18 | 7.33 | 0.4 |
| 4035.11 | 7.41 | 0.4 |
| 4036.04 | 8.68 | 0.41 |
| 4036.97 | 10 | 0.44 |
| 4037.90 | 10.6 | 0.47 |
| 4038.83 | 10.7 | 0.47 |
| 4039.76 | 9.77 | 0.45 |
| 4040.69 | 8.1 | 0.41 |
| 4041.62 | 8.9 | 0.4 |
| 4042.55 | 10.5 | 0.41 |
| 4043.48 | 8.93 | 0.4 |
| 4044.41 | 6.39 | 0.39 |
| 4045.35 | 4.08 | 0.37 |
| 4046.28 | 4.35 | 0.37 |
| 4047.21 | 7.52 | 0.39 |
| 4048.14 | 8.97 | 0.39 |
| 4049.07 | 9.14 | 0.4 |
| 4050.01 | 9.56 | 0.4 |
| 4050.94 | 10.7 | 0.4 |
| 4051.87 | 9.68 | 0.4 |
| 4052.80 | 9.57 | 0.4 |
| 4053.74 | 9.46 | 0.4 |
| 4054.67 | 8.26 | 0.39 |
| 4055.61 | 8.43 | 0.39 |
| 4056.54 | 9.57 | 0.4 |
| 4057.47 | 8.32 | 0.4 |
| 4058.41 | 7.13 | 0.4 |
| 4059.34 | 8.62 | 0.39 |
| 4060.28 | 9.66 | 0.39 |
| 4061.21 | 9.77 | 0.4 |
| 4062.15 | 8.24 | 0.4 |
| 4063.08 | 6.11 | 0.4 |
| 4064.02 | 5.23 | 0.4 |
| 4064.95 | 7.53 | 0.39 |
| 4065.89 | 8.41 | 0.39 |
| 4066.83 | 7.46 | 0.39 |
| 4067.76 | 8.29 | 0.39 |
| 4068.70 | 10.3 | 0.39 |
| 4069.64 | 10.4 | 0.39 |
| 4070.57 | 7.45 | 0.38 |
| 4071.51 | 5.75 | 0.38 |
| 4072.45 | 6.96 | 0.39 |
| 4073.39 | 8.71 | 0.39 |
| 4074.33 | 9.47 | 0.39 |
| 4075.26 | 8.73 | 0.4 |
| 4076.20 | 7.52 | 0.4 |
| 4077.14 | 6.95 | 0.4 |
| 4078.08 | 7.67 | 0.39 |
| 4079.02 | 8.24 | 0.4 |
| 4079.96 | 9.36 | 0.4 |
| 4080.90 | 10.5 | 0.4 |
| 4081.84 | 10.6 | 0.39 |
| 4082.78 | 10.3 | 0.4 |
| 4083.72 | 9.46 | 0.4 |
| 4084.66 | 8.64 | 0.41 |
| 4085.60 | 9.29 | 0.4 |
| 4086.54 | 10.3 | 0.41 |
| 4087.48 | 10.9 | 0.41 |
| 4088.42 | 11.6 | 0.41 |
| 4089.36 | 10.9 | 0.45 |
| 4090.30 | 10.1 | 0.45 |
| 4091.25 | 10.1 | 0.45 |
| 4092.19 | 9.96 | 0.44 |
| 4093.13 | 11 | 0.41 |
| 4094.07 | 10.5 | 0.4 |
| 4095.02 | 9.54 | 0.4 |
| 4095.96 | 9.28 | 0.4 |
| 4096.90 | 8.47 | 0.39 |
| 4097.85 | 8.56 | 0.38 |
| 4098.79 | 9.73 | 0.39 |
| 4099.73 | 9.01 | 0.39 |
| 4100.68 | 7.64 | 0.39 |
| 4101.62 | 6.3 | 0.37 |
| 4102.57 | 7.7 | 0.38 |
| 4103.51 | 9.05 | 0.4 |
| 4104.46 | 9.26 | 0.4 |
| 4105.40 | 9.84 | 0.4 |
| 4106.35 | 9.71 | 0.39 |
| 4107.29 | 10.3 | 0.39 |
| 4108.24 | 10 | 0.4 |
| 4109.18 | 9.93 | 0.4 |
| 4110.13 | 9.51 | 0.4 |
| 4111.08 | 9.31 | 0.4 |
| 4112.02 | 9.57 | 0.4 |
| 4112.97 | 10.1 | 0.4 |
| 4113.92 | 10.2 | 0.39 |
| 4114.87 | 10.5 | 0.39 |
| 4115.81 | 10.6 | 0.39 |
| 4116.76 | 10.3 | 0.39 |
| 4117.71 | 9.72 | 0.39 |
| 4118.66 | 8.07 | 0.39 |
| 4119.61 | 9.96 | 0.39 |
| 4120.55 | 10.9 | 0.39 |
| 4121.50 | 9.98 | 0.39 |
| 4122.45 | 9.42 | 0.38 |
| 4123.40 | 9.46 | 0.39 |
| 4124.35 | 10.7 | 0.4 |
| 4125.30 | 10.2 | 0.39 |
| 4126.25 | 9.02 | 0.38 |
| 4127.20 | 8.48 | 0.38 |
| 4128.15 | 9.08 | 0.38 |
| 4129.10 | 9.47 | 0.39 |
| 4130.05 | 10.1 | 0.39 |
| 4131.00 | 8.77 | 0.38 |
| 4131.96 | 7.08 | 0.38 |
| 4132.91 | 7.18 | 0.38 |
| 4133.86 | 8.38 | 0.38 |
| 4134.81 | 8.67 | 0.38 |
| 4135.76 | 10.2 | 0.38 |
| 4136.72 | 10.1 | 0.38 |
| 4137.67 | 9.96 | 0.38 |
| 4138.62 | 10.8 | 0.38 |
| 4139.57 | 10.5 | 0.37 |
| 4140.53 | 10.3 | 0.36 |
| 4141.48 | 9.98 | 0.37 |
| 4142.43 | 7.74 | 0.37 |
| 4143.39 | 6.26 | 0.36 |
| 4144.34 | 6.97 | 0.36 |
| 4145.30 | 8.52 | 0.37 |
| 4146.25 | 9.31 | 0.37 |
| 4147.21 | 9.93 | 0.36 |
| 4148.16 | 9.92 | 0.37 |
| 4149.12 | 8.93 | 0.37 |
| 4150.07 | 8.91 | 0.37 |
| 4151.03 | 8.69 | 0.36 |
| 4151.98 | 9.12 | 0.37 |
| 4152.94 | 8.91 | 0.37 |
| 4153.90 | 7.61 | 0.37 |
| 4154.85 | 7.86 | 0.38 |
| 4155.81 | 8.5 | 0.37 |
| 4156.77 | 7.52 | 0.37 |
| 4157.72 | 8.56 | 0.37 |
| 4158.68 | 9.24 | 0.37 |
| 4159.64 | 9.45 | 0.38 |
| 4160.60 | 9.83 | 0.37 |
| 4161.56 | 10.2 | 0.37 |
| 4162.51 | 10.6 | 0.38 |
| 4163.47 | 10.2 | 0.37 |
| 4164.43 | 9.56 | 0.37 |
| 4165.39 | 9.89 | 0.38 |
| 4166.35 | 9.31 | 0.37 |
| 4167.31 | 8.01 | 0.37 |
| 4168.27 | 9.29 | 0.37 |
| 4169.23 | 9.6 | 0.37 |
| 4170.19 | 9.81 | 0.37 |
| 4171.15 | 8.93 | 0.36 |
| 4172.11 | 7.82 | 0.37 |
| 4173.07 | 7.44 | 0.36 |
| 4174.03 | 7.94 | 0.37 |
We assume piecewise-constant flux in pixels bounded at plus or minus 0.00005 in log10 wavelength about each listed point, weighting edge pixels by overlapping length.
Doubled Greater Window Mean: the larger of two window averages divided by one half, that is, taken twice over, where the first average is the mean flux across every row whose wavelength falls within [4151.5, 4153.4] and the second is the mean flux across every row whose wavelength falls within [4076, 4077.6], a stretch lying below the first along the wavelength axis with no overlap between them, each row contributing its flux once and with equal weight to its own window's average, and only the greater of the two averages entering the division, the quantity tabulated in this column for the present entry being 18.0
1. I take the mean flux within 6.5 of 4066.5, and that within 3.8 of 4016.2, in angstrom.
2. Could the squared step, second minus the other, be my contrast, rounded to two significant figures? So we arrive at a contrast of 2.8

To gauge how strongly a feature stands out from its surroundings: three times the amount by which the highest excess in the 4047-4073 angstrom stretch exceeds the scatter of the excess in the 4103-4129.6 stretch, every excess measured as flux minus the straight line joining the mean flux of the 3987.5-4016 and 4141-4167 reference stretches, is 3.3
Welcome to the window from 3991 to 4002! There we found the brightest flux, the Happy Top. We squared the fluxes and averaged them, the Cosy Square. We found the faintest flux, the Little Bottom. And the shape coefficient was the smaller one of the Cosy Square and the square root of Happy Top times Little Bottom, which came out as 8.63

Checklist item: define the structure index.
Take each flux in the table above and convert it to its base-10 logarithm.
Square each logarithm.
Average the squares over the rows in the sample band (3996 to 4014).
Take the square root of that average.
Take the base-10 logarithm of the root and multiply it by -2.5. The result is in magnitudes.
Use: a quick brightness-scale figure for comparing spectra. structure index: 0.06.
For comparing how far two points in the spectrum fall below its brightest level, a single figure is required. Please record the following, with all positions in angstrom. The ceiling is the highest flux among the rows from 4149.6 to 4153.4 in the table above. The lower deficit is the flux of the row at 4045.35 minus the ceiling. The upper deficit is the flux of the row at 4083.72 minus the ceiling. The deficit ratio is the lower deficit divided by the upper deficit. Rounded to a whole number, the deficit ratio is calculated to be -15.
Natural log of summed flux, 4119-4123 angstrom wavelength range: 3.7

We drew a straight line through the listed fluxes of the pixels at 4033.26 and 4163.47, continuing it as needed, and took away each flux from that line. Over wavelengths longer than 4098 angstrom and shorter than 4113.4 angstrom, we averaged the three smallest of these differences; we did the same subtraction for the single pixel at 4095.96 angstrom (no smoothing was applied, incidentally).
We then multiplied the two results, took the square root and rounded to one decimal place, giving 1.3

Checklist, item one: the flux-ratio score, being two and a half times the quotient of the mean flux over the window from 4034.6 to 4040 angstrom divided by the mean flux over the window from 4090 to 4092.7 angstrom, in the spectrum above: 2.4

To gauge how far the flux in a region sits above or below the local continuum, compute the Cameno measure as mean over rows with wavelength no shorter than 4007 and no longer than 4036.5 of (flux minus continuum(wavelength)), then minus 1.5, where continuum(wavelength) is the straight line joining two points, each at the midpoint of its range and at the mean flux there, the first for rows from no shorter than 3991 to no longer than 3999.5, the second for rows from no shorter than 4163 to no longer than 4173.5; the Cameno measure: -1.1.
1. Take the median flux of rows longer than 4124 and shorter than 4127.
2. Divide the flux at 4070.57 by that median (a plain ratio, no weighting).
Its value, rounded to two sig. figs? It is 0.73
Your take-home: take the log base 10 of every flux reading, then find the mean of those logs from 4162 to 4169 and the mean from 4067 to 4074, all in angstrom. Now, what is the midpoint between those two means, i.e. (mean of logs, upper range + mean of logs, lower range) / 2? 0.944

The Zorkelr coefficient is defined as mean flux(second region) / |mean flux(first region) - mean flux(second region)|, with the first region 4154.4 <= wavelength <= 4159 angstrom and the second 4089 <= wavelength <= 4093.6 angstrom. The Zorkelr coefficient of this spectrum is 5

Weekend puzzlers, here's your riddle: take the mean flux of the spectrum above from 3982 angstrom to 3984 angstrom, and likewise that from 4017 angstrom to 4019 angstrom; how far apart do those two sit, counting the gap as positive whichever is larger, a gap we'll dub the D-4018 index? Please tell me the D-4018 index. 1.5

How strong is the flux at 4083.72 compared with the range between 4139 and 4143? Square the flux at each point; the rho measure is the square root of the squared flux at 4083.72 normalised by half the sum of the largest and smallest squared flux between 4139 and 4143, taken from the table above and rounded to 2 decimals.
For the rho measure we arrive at 1.03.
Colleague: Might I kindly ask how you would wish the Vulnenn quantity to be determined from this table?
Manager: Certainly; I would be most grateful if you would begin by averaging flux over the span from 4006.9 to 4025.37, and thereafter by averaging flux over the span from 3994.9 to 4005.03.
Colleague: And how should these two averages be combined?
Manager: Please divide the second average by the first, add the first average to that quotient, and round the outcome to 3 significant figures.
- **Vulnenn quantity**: 10.5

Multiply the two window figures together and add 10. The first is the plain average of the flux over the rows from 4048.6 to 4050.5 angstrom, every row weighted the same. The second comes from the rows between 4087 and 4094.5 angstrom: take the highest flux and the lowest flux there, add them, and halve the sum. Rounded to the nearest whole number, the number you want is 111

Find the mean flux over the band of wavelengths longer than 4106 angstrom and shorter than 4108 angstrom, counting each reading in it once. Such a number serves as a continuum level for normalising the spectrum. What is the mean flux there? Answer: 10.0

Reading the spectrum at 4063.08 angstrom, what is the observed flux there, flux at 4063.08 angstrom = 6.11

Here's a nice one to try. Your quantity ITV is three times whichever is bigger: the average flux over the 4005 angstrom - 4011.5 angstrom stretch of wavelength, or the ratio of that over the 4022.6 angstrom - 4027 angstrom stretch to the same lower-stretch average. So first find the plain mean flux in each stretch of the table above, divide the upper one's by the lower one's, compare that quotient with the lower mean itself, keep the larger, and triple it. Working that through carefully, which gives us 25.9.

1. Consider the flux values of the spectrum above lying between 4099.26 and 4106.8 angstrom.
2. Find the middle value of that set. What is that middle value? 9.0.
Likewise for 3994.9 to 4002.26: 9.0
